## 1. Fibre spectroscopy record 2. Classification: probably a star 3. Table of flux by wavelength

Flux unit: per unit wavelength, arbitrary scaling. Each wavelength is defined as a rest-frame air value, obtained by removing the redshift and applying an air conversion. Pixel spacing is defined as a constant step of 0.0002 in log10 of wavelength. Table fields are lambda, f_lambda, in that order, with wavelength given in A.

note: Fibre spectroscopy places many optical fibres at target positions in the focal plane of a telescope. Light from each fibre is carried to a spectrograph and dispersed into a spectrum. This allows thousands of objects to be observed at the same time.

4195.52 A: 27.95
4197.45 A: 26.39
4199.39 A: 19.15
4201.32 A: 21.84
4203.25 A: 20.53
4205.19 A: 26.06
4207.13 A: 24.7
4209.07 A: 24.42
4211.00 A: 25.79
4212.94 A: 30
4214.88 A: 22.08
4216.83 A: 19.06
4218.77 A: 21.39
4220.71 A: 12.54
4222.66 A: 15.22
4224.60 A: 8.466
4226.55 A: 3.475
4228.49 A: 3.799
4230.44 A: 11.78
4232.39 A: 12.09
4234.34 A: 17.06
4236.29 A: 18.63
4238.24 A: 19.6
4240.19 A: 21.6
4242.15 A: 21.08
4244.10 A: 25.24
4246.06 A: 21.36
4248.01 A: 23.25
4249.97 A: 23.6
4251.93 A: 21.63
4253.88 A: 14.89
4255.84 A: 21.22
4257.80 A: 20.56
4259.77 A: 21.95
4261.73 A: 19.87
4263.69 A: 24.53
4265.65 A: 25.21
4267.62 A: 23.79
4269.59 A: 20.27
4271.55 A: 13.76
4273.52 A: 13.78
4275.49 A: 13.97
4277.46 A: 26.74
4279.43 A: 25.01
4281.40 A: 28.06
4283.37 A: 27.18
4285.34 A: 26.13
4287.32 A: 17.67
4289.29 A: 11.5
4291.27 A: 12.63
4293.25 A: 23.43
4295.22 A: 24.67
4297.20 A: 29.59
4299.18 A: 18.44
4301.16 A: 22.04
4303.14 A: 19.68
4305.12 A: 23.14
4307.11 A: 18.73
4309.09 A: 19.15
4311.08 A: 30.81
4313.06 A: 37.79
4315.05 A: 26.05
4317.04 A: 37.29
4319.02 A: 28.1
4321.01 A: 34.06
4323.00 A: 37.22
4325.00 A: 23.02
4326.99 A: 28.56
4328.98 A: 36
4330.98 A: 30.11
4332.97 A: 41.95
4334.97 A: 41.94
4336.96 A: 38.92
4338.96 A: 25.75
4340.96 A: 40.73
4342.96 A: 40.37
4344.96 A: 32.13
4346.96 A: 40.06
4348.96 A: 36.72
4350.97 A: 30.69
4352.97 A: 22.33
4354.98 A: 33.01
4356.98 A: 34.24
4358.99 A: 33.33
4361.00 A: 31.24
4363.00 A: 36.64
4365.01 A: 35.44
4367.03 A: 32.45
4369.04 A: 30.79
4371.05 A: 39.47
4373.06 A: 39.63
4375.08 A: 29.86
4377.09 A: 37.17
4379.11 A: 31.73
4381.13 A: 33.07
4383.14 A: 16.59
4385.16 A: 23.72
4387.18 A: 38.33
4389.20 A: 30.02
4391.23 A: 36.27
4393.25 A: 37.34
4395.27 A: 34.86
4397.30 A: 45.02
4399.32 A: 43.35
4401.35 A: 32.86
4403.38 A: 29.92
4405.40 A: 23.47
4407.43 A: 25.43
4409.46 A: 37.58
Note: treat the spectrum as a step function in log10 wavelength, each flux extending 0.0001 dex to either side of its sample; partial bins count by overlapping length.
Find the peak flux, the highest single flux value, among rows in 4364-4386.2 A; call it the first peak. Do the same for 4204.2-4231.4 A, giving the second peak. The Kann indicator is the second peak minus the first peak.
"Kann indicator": -10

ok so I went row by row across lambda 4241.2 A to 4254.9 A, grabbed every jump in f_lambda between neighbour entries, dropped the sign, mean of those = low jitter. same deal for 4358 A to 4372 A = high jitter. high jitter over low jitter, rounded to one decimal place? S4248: 1.2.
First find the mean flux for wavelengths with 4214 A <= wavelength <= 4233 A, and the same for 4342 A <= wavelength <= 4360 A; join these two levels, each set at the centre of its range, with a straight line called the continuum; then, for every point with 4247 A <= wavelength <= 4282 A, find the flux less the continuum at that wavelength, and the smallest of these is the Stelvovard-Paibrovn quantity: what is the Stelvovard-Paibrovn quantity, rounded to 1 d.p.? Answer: -7.4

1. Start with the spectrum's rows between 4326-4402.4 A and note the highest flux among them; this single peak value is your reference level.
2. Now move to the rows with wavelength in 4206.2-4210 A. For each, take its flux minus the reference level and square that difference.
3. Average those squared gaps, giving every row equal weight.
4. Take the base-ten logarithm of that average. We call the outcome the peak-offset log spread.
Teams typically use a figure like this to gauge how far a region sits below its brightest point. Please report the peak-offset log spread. 2.62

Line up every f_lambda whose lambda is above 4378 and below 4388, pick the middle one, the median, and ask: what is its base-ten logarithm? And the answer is 1.50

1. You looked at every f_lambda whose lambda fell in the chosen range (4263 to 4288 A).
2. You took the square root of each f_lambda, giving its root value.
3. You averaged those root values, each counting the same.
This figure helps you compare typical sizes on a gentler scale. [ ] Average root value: 4.7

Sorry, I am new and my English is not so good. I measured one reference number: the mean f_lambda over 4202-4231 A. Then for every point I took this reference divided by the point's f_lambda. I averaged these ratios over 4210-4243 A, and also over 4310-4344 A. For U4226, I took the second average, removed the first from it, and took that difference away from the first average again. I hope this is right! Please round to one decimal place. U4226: 2.5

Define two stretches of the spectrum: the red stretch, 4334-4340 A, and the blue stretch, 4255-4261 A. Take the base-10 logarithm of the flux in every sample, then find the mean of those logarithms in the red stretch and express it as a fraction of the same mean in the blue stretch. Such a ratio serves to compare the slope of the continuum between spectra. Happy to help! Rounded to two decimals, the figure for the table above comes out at 1.16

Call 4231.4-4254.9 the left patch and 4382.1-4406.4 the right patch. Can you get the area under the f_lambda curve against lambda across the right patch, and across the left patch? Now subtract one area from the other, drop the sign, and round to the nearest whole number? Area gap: 324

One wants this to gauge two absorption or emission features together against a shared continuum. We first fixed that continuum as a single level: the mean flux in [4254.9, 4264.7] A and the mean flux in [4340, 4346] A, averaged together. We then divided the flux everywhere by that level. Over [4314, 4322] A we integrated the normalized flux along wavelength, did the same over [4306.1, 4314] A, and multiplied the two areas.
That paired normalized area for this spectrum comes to 60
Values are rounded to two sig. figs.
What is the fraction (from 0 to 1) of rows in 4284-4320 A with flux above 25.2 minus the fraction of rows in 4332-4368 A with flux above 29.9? -0.50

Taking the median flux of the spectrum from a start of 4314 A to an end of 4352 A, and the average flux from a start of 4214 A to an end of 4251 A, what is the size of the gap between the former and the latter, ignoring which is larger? 19.1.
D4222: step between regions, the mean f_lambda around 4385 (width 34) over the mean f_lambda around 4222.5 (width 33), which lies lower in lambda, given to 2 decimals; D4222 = 2.00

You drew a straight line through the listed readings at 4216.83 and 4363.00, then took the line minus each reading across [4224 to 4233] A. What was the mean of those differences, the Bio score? 13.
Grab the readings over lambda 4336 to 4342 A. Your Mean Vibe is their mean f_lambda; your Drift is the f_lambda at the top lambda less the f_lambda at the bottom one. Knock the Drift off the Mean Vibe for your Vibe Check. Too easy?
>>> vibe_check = 33.3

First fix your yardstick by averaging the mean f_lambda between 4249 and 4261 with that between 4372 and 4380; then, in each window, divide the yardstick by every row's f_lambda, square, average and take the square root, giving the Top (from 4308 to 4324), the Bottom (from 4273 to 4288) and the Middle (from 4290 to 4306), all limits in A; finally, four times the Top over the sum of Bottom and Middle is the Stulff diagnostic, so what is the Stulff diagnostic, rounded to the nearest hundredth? 1.36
